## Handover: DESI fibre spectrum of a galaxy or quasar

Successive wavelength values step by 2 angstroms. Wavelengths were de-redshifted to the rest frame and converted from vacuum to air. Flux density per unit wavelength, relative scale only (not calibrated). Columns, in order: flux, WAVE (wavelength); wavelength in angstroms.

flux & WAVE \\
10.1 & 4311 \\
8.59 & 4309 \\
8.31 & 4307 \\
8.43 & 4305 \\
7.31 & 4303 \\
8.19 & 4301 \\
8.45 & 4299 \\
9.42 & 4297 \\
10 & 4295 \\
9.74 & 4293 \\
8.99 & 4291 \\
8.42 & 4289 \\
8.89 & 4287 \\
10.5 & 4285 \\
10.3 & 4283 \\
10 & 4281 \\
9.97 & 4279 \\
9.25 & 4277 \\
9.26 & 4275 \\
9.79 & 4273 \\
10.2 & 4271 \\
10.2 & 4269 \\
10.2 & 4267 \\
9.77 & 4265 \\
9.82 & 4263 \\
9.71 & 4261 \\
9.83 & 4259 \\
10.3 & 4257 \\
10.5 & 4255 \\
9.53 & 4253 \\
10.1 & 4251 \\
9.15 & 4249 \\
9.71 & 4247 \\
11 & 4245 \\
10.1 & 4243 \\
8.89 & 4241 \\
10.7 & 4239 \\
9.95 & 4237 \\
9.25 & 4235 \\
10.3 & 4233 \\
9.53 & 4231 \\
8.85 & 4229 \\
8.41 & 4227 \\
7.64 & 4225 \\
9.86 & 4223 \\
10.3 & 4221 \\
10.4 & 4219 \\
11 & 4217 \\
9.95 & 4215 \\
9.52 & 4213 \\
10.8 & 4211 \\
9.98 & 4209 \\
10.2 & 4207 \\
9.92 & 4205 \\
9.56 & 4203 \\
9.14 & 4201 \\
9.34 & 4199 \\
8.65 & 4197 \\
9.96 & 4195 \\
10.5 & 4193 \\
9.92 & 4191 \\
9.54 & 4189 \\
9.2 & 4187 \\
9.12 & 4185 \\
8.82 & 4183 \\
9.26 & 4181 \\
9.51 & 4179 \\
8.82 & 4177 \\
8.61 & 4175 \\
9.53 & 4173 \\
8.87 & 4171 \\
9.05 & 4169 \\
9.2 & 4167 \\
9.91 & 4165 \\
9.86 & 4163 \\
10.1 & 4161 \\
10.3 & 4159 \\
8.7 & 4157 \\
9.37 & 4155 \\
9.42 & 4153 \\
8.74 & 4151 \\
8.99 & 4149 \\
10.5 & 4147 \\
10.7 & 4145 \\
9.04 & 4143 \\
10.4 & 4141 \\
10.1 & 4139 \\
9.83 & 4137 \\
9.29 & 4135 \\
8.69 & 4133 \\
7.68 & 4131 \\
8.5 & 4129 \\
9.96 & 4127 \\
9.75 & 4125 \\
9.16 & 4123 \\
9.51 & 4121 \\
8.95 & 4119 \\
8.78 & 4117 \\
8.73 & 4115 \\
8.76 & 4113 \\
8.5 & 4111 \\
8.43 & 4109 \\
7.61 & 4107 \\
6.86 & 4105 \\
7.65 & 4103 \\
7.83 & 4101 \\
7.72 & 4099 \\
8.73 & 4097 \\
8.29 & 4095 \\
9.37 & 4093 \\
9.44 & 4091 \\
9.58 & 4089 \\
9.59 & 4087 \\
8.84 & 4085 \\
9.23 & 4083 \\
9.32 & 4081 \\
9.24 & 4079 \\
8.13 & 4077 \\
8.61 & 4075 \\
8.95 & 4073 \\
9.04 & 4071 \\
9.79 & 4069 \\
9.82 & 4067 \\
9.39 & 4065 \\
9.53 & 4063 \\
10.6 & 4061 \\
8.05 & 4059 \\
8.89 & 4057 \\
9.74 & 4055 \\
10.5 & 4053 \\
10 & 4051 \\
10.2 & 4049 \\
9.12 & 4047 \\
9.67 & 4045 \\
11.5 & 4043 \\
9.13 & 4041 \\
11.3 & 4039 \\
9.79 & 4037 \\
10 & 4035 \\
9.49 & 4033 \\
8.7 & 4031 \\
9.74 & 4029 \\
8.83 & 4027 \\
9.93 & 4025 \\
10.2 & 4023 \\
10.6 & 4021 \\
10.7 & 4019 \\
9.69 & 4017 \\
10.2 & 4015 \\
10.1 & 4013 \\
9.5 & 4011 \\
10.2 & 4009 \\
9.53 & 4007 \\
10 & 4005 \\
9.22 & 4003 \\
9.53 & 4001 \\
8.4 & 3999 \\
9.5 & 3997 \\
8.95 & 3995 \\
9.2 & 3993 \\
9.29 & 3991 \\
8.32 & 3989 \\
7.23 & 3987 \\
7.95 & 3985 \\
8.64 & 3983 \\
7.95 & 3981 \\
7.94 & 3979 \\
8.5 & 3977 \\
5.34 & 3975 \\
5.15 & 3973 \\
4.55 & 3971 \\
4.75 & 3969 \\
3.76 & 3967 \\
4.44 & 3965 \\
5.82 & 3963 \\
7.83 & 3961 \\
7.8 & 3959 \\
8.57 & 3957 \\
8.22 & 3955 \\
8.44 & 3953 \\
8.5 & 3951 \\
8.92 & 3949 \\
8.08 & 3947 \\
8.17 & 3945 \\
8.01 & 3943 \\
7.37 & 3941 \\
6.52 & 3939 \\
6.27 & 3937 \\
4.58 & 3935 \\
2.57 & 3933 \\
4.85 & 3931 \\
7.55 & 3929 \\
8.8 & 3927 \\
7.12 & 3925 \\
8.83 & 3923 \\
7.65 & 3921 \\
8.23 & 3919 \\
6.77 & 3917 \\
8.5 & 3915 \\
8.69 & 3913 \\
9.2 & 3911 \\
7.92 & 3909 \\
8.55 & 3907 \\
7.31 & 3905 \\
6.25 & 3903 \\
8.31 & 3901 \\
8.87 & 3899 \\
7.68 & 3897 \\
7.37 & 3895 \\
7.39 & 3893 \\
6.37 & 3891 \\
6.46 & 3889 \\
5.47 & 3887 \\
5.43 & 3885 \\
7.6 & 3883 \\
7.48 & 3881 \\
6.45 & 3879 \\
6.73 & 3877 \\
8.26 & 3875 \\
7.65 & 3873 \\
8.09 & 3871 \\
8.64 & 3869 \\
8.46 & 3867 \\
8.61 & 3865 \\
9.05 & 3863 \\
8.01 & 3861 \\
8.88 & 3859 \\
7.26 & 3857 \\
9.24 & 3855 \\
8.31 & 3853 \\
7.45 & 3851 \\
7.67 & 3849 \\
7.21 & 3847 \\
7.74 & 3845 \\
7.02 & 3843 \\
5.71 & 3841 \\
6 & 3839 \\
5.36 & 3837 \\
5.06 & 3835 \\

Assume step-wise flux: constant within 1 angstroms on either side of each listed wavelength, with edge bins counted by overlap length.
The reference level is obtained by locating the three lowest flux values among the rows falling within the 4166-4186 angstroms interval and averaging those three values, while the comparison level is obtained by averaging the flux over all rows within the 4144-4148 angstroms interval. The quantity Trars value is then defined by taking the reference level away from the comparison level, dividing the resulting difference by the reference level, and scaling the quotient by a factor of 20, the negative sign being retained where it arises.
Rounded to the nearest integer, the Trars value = 4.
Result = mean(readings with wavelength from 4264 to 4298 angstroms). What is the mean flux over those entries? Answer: 9.7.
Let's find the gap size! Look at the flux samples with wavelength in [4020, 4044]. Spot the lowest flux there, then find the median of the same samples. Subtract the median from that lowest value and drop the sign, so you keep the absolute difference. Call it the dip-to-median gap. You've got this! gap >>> 1.2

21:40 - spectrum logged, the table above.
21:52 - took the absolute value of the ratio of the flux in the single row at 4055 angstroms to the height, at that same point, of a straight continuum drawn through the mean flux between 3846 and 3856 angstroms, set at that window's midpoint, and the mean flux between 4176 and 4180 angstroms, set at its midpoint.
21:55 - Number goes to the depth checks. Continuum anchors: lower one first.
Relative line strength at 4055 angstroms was 1.12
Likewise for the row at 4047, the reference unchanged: 1.05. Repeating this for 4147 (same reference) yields 1.16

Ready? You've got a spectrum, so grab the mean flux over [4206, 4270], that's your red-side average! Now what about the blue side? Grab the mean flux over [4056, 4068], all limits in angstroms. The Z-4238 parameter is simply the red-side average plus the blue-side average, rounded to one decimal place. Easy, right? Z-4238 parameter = 19.2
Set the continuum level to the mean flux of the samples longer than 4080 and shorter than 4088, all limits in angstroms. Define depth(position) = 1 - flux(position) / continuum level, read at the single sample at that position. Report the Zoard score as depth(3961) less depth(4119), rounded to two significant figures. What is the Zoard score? 0.12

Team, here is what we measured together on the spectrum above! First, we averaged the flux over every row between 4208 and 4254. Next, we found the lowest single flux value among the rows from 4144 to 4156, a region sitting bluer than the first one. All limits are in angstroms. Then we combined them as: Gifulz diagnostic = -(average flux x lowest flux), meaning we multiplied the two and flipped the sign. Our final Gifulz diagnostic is -85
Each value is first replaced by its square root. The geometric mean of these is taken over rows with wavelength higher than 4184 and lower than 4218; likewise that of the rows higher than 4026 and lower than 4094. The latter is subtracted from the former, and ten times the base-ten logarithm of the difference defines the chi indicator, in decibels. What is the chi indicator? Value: -13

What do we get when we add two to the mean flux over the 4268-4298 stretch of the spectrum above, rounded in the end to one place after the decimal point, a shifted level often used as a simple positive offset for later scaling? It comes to 11.7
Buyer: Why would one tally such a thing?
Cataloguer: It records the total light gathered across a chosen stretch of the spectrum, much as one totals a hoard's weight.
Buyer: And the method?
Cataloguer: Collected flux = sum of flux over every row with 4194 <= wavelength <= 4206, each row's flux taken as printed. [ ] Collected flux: 57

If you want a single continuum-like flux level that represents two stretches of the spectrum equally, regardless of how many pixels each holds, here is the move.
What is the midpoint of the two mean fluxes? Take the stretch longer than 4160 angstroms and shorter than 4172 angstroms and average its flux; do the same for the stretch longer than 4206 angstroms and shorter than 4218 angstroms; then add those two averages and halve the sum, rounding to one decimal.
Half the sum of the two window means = 9.9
